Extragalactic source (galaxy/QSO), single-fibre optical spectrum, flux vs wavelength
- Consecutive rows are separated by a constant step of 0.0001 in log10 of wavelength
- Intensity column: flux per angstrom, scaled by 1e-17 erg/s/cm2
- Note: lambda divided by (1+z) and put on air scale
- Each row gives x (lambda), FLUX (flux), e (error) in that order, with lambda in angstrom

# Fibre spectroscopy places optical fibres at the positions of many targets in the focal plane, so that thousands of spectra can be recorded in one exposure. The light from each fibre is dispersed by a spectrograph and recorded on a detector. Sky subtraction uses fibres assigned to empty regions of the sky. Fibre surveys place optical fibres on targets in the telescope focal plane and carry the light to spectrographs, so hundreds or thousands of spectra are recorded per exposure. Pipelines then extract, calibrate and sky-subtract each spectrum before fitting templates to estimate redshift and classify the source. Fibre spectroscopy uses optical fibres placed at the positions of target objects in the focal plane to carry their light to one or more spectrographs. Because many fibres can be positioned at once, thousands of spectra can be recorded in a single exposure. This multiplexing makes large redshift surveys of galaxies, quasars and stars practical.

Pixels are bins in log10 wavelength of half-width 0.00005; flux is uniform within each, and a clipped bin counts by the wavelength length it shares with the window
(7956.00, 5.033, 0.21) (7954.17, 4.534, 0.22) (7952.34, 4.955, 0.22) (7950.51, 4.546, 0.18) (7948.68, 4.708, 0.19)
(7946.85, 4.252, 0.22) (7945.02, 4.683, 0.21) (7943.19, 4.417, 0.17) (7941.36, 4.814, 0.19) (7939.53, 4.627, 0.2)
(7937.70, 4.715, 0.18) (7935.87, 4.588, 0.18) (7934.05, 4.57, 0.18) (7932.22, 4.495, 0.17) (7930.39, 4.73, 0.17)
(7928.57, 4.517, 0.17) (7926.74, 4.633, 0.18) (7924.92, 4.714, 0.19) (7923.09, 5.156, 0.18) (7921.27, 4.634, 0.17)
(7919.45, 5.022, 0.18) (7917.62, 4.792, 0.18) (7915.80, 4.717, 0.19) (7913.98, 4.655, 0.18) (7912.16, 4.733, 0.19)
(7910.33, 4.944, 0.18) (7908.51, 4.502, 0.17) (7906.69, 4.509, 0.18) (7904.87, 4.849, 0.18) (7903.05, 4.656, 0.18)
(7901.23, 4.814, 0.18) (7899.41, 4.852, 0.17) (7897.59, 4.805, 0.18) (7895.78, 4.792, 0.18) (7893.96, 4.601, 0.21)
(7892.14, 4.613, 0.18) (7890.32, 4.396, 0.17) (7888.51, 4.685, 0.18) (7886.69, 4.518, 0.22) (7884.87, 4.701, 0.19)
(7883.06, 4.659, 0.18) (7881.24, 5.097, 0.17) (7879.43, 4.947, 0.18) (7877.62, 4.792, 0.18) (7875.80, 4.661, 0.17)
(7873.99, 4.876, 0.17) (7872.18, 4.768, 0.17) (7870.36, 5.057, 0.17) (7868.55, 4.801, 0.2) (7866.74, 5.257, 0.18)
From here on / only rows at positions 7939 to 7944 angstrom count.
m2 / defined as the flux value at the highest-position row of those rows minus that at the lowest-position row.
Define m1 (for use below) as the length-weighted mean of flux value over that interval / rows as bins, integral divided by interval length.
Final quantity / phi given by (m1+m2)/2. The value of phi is 2.21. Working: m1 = 4.62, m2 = -0.2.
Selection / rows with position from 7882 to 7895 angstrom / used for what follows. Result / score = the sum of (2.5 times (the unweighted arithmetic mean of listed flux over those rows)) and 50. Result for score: 61.49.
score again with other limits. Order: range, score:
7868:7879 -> 62.06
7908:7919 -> 61.81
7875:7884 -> 62.08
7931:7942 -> 61.59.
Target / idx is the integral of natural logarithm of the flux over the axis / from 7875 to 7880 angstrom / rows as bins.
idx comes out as 7.8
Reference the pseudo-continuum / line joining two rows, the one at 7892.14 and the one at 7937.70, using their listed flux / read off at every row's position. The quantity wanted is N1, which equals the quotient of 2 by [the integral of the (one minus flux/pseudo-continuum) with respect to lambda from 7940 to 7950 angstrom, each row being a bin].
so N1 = 6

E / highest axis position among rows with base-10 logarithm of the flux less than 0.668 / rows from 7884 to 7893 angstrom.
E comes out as 7892.14 angstrom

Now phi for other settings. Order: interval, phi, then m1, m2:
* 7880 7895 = 2.08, 4.66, -0.5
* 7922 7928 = 2.14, 4.81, -0.5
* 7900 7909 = 2.18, 4.68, -0.3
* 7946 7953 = 2.66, 4.61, 0.7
